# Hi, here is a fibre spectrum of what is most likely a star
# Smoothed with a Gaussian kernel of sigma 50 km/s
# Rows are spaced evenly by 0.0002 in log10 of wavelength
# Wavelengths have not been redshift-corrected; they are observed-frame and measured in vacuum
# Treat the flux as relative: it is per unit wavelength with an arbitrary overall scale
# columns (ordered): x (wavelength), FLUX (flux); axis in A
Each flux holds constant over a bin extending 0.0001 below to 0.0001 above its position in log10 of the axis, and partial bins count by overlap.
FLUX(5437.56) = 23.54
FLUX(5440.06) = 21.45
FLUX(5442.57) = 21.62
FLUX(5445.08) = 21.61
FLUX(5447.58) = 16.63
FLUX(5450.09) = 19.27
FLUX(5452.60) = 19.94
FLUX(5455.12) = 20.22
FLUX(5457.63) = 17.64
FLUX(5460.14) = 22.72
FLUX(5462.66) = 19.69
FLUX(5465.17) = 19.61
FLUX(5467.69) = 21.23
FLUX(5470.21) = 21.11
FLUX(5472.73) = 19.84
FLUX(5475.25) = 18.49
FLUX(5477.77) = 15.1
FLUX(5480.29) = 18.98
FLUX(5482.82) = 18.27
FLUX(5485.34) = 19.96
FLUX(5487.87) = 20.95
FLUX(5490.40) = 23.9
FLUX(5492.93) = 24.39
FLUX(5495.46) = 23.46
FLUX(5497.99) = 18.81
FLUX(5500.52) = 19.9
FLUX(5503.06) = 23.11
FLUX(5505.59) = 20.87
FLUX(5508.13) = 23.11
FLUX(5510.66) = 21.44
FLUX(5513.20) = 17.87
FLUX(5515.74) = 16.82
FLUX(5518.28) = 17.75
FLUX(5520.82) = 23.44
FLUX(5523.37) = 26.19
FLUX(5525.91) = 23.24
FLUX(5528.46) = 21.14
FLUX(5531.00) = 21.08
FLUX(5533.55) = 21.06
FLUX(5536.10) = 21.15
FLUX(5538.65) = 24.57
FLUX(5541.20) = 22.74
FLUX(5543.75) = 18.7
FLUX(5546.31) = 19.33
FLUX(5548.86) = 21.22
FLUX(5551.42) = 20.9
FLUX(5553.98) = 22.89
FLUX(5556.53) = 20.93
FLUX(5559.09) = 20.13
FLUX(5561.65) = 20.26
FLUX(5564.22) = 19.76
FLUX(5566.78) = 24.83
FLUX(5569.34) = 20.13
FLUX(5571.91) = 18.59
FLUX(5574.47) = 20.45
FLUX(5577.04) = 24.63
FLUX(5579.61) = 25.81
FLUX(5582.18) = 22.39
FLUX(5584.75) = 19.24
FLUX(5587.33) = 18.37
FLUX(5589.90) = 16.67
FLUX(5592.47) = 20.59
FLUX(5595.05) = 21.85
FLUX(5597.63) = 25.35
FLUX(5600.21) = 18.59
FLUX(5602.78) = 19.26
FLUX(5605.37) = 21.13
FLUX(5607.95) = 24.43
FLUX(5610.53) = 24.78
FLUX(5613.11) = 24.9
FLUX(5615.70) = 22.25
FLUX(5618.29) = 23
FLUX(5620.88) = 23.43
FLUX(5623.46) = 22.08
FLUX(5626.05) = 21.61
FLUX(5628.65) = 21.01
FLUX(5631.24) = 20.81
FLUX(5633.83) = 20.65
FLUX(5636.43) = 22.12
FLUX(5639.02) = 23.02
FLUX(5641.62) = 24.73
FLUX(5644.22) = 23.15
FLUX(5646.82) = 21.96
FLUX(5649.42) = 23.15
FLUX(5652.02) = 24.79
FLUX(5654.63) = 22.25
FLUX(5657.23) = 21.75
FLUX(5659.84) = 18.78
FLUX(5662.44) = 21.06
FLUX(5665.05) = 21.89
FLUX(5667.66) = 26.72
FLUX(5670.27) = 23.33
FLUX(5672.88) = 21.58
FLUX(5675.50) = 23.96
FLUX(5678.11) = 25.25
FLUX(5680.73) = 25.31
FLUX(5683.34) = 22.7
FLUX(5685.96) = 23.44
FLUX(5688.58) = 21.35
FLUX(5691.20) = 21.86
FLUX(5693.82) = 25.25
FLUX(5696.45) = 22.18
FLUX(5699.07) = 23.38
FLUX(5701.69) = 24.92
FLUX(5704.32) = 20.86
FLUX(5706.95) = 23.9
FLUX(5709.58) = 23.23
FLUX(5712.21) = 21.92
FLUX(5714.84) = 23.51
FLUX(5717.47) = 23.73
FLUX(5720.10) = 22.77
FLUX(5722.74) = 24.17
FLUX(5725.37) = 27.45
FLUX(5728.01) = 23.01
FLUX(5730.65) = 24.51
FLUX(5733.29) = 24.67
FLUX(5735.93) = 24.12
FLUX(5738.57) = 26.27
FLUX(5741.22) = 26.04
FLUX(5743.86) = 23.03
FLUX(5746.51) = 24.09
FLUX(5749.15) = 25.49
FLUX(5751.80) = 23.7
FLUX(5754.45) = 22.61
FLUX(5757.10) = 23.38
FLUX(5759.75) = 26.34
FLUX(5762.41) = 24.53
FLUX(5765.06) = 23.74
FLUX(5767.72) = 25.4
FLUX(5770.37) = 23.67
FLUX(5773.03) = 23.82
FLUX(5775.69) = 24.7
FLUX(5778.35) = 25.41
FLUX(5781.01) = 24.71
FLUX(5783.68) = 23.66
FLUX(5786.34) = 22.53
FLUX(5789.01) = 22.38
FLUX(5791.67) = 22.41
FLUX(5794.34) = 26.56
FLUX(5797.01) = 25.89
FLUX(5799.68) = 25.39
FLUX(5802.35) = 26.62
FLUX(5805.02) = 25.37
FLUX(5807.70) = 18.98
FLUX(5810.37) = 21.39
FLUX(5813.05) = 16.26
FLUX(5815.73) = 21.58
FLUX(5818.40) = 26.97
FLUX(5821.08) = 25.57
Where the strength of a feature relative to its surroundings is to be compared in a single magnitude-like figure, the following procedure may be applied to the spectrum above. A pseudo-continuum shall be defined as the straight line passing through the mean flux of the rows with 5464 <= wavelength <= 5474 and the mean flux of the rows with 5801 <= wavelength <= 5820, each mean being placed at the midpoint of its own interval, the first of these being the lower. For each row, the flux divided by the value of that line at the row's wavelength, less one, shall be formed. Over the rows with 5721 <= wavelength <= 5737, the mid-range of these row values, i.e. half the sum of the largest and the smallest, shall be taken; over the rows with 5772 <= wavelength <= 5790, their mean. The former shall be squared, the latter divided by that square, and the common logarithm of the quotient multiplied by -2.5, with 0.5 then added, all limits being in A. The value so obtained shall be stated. -0.8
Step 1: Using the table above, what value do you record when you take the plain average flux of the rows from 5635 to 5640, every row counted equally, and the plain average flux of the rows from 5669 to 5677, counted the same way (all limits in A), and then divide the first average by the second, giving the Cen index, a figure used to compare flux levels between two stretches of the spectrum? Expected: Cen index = 0.98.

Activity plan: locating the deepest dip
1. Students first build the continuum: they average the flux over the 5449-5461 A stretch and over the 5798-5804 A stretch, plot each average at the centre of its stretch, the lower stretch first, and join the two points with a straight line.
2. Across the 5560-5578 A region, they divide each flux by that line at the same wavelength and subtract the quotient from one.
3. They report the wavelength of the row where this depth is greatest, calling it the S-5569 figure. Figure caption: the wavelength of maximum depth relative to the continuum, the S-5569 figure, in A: 5571.91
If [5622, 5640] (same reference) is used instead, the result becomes 5633.83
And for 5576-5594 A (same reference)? 5589.90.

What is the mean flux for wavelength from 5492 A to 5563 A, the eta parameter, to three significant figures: 21.3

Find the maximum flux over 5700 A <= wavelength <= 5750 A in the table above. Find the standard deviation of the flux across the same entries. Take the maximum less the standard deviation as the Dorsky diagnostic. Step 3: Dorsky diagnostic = 25.9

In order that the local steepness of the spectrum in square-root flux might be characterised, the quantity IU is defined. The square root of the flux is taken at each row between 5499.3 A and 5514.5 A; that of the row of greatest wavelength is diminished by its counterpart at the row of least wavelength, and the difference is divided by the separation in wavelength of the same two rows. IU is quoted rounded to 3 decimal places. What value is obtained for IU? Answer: -0.018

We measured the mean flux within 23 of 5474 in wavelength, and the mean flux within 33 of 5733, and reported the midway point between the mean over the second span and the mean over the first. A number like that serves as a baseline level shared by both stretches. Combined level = 22.2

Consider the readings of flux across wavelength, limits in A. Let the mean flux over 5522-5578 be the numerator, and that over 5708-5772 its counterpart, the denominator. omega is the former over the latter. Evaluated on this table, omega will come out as 0.889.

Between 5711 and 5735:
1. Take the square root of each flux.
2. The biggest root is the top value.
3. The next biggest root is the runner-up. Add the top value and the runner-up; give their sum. 10.2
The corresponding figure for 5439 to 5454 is 9.3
